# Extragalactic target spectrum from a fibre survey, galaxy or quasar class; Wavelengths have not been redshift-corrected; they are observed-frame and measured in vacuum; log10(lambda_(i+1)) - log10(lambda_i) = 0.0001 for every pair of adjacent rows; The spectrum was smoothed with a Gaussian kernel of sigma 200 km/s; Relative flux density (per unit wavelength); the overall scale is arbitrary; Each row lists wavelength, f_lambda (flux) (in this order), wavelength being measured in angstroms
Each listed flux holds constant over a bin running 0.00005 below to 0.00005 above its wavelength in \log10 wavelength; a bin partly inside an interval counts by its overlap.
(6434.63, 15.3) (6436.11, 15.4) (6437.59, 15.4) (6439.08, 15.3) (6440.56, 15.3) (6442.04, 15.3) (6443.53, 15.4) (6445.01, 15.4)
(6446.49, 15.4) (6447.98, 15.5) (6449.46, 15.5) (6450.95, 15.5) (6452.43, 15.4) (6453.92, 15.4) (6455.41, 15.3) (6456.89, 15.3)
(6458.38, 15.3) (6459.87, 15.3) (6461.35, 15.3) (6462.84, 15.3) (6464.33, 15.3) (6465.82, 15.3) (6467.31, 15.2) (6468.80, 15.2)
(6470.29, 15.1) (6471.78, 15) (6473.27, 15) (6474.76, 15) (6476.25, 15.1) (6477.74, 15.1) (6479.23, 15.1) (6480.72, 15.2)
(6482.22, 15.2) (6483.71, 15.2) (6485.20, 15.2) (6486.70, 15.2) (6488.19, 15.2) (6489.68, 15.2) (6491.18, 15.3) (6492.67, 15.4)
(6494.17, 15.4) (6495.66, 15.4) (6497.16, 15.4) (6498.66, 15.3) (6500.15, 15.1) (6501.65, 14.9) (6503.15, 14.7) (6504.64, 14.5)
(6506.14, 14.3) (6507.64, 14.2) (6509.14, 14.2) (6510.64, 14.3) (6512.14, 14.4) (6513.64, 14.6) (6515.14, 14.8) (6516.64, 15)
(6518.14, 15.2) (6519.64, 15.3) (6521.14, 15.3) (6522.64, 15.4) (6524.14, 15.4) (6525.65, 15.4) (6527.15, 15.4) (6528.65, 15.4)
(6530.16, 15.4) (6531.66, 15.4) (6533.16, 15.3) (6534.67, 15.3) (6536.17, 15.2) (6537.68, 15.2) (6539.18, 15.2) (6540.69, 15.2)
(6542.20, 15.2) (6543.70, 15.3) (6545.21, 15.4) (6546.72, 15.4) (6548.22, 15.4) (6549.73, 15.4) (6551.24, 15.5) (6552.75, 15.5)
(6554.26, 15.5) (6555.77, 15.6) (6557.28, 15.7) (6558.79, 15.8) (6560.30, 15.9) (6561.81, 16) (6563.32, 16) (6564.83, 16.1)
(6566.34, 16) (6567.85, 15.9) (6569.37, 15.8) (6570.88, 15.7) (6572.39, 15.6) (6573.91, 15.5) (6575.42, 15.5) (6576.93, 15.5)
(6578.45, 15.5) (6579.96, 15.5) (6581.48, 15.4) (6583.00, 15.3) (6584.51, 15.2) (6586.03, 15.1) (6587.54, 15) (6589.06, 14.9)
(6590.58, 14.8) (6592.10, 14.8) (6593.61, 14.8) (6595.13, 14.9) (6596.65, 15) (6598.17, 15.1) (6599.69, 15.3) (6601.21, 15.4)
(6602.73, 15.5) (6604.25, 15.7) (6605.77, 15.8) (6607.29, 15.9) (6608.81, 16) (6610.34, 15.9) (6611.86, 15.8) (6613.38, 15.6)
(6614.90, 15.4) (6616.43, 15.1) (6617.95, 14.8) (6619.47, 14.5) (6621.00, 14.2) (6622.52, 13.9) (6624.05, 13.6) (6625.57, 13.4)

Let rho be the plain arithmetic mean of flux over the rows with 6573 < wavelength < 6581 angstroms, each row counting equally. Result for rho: 15.5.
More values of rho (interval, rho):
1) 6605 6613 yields 15.9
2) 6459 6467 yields 15.3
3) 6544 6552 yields 15.4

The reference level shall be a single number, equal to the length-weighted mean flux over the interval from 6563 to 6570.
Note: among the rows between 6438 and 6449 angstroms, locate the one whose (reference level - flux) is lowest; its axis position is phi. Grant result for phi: 6447.98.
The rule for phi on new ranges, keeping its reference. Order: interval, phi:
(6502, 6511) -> 6503.15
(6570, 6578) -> 6570.88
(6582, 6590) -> 6583.00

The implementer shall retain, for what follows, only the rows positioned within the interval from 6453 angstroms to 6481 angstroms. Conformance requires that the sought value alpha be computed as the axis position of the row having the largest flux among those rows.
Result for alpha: 6453.92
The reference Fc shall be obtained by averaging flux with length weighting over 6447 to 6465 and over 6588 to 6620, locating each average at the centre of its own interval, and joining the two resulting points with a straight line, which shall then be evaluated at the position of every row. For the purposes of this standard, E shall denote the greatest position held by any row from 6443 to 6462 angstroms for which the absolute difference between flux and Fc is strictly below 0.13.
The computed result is 6461.35 angstroms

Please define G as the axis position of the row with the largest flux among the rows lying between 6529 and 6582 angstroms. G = 6564.83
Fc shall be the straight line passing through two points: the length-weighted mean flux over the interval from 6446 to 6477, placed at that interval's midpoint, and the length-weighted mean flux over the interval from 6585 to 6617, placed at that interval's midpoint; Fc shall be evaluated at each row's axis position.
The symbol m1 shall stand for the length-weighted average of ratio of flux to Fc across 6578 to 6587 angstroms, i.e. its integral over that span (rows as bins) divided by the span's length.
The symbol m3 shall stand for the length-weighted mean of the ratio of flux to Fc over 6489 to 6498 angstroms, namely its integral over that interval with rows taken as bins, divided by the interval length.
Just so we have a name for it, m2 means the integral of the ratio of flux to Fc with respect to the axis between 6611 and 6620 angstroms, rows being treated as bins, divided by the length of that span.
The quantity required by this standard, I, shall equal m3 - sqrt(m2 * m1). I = 0.006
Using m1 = 1.00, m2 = 0.99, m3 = 1.00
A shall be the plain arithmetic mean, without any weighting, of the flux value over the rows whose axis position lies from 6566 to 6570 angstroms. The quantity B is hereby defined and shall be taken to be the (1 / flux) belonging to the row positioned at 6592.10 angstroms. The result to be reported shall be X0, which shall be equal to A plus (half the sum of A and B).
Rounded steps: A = 15.9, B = 0.0676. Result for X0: 23.9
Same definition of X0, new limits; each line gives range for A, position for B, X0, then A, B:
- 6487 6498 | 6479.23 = 23.0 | 15.3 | 0.0662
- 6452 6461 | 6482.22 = 23.0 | 15.3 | 0.0658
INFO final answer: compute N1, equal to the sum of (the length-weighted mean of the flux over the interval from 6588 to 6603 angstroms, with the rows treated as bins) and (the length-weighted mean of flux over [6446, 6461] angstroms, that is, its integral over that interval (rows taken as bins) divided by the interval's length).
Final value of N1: 30.4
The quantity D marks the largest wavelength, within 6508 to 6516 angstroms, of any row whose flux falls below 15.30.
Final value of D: 6515.14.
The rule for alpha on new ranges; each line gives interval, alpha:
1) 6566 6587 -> 6566.34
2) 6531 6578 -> 6564.83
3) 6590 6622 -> 6608.81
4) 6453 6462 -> 6453.92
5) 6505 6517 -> 6516.64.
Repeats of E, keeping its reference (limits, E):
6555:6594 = 6584.51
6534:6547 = 6546.72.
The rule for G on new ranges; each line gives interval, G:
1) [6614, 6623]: 6614.90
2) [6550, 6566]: 6564.83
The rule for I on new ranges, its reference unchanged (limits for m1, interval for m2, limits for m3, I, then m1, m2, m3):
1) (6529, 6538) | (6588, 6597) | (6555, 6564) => 0.049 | 1.00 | 0.97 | 1.03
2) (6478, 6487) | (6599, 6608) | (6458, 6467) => -0.004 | 0.99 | 1.02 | 1.00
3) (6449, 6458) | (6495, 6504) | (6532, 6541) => -0.002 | 1.01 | 0.99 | 1.00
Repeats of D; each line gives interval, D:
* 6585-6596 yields 6595.13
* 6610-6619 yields 6617.95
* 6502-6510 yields 6509.14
